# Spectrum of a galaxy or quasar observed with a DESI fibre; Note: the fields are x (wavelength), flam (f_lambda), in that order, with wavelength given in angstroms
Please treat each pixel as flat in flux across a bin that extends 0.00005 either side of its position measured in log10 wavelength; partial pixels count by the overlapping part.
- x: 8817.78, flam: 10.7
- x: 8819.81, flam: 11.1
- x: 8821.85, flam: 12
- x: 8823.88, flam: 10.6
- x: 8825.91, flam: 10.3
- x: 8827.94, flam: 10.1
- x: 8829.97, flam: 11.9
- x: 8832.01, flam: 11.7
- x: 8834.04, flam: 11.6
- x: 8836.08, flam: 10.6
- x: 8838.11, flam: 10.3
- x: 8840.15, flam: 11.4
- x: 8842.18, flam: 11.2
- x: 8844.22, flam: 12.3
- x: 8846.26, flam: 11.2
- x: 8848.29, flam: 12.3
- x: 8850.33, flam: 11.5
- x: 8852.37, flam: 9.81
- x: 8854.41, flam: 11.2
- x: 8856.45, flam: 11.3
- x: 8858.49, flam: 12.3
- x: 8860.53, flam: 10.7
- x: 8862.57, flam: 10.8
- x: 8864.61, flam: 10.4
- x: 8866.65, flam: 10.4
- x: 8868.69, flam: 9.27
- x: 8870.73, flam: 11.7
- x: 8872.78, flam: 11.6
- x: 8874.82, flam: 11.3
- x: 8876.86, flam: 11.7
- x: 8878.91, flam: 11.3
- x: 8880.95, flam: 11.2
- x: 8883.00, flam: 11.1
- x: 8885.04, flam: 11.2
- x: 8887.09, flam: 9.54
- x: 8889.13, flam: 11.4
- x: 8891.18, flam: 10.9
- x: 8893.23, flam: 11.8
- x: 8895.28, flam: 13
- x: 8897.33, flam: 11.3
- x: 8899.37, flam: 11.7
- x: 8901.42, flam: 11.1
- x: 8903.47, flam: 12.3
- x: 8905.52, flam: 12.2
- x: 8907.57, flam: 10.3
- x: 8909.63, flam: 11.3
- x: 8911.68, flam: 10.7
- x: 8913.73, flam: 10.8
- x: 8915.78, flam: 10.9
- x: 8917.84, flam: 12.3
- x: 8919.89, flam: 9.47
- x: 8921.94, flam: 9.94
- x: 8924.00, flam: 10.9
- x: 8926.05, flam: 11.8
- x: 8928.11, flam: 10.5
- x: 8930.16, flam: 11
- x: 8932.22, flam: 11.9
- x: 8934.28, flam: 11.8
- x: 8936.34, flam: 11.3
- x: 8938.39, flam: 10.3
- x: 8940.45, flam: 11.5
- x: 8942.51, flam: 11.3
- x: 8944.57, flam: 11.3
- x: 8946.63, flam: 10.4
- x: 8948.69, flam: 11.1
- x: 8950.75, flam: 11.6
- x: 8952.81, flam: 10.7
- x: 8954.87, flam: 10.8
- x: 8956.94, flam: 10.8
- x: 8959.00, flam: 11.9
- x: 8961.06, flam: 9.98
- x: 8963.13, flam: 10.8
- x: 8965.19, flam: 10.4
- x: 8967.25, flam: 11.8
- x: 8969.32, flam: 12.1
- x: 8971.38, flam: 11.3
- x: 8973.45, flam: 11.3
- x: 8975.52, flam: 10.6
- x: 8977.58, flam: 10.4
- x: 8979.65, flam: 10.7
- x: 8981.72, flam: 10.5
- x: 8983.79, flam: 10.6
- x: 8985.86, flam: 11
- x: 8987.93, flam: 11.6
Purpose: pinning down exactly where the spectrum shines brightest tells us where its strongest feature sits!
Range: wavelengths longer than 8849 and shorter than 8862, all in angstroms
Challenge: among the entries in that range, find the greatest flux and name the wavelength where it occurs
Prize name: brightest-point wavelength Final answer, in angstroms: 8858.49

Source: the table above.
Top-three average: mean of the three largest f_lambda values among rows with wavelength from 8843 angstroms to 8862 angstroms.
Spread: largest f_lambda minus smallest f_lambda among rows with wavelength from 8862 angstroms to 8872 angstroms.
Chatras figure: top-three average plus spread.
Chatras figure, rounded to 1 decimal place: 14.7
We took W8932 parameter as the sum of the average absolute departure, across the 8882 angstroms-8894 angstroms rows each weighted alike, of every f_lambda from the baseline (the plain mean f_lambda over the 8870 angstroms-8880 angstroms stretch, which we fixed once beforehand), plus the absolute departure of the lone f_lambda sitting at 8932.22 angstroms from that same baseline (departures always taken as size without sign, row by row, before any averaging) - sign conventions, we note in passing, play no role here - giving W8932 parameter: 1.0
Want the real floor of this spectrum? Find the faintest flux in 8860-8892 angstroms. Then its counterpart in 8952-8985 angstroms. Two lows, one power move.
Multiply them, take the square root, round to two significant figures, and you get 9.6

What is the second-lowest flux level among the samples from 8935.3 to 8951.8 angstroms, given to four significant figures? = 10.40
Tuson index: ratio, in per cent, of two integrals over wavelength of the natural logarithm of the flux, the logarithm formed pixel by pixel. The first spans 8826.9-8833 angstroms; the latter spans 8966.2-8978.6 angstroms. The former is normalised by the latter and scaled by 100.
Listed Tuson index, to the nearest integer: 49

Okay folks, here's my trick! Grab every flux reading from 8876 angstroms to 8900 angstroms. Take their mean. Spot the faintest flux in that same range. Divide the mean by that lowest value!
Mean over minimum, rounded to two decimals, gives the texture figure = 1.19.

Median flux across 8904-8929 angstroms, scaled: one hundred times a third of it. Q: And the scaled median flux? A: 362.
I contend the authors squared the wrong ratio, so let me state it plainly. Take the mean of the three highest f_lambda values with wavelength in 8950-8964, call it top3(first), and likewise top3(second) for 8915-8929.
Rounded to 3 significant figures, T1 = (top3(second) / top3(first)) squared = 1.04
